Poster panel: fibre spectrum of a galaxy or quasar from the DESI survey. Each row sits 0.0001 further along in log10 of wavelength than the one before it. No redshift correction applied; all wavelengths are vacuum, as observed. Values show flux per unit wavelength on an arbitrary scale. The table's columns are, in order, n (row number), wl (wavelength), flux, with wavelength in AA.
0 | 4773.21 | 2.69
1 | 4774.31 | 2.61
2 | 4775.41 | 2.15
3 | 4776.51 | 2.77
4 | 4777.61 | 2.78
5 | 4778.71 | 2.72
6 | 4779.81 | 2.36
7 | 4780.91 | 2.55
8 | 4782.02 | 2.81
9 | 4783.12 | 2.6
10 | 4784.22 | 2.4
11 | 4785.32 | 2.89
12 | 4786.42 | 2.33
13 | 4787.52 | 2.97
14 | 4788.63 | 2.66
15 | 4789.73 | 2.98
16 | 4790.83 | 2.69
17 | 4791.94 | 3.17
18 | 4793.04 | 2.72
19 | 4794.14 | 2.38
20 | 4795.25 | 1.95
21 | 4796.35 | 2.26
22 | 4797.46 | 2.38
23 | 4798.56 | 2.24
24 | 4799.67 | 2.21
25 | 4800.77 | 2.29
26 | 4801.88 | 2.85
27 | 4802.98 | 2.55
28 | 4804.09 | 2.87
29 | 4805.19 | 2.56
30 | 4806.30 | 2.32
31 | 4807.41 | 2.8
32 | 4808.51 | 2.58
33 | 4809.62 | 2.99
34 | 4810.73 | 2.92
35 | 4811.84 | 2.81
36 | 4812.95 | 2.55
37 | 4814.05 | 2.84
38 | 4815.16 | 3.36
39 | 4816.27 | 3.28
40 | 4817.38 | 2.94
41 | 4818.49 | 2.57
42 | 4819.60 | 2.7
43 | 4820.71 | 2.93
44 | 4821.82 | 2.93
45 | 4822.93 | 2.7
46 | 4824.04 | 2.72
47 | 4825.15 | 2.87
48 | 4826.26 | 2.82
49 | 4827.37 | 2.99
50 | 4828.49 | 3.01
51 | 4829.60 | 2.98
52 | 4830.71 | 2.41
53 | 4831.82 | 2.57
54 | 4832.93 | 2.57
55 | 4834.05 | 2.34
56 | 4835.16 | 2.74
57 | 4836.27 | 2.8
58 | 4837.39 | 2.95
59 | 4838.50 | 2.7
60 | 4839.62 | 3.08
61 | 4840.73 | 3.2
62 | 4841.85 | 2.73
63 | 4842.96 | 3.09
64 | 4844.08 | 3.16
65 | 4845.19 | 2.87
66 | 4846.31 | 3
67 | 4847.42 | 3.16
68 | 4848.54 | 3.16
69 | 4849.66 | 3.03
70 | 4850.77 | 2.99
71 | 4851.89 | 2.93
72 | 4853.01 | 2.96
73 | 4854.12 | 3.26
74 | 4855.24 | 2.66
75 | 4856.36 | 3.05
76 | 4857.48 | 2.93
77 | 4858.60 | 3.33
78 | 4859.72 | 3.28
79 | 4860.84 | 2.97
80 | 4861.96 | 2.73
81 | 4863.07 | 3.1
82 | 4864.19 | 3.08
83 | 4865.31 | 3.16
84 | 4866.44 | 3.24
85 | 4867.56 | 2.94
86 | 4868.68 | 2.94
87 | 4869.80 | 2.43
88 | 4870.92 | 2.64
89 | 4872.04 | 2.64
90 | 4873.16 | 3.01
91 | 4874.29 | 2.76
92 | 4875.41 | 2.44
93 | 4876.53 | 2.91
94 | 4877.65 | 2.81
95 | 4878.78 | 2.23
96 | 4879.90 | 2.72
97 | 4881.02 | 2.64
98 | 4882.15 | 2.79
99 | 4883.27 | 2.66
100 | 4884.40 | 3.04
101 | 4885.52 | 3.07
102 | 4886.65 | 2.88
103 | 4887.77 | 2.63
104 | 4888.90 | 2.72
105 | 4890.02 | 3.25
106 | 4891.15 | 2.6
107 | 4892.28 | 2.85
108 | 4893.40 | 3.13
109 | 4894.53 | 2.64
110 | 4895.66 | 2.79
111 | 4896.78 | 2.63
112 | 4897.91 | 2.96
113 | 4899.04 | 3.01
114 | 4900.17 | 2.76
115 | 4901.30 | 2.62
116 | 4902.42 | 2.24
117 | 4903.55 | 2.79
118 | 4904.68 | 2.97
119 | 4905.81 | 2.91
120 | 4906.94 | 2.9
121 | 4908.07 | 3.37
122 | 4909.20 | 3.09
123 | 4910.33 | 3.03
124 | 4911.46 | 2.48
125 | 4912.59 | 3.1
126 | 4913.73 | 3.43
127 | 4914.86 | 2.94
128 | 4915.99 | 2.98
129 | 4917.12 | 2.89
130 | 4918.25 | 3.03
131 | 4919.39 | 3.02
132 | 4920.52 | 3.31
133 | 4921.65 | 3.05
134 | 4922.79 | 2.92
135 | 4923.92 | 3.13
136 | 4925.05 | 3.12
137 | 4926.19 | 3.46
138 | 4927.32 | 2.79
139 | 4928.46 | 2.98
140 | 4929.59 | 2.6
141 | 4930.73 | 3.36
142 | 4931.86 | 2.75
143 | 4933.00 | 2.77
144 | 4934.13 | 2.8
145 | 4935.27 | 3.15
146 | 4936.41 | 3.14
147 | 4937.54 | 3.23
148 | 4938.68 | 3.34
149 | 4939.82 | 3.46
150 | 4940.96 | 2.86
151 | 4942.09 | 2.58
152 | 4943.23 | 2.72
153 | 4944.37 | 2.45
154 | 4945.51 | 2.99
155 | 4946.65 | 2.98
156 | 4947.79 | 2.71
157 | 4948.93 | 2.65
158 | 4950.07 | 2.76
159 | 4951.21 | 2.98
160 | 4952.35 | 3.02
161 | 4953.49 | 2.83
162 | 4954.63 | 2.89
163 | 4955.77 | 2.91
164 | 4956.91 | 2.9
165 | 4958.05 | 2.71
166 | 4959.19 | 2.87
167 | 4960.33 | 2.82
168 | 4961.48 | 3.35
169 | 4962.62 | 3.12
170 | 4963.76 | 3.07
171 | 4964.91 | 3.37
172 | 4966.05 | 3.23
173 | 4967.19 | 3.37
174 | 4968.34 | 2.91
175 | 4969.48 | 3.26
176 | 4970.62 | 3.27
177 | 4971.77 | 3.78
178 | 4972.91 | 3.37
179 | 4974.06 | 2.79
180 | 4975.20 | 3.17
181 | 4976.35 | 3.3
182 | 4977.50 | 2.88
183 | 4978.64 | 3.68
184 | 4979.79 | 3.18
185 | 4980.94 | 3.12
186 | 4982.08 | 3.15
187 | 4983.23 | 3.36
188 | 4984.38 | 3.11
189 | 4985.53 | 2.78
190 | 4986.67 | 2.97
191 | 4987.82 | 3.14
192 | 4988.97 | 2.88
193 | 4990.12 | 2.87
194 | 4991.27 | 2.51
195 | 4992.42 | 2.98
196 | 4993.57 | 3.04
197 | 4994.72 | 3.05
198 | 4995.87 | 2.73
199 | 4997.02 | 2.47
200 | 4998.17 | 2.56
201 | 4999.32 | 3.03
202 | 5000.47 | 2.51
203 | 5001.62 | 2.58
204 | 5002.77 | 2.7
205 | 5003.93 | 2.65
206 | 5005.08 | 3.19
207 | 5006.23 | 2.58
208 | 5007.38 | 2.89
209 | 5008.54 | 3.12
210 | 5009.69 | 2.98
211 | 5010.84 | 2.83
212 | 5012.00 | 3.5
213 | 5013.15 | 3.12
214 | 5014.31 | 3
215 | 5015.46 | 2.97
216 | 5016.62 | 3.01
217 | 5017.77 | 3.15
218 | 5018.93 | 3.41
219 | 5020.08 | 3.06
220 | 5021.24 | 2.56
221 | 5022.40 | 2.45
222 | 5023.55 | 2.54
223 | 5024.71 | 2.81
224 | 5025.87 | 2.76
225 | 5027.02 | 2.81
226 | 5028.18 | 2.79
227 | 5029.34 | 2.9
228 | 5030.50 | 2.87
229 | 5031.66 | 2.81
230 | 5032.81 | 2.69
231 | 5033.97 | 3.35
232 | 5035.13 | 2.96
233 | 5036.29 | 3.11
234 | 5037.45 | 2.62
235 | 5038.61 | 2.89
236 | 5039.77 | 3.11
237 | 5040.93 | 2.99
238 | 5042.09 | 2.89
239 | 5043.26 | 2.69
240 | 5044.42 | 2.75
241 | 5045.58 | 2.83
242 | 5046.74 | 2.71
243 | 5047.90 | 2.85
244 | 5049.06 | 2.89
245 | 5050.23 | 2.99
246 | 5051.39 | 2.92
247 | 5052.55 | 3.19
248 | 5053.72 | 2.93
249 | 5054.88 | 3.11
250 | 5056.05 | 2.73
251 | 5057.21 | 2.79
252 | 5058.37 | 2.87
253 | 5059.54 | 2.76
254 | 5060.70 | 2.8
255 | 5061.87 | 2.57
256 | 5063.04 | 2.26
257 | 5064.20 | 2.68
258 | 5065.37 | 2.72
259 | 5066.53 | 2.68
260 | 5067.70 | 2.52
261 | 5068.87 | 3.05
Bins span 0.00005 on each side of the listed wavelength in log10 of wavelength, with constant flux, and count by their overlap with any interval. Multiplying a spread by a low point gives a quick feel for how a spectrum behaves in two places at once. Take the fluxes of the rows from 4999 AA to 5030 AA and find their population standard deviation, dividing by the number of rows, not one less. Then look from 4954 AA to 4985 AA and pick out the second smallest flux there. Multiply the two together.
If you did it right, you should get 0.74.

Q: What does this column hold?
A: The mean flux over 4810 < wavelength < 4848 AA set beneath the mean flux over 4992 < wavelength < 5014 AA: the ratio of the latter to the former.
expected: 1.00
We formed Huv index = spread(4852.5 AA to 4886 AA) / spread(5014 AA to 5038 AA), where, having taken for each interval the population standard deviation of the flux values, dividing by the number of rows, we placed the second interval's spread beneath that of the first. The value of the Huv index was 1.08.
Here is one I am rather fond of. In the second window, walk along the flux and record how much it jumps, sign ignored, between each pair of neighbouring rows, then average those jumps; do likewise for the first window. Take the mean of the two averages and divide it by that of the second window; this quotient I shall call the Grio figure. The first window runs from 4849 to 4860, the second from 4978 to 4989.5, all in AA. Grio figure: 1.00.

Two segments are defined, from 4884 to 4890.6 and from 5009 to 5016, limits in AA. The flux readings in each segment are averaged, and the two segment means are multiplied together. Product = 8.99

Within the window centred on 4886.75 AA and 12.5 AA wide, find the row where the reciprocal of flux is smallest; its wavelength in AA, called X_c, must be 4890.02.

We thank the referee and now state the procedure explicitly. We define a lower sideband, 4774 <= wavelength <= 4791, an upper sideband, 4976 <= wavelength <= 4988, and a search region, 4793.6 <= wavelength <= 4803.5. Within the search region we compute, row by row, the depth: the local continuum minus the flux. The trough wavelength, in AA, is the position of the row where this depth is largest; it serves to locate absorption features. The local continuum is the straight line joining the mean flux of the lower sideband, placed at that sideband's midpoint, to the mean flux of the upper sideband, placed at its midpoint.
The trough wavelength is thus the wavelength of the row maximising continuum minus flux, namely 4795.25 AA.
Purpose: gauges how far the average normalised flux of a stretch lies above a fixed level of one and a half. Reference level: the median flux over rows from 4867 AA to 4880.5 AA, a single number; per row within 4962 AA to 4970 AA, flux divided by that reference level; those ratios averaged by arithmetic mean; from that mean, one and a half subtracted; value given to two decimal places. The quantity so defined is -0.34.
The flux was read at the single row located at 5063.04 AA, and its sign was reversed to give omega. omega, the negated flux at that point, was -2.26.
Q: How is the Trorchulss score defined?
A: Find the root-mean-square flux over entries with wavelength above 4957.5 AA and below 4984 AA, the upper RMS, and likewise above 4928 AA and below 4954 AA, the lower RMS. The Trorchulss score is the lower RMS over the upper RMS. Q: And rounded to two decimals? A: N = 0.92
